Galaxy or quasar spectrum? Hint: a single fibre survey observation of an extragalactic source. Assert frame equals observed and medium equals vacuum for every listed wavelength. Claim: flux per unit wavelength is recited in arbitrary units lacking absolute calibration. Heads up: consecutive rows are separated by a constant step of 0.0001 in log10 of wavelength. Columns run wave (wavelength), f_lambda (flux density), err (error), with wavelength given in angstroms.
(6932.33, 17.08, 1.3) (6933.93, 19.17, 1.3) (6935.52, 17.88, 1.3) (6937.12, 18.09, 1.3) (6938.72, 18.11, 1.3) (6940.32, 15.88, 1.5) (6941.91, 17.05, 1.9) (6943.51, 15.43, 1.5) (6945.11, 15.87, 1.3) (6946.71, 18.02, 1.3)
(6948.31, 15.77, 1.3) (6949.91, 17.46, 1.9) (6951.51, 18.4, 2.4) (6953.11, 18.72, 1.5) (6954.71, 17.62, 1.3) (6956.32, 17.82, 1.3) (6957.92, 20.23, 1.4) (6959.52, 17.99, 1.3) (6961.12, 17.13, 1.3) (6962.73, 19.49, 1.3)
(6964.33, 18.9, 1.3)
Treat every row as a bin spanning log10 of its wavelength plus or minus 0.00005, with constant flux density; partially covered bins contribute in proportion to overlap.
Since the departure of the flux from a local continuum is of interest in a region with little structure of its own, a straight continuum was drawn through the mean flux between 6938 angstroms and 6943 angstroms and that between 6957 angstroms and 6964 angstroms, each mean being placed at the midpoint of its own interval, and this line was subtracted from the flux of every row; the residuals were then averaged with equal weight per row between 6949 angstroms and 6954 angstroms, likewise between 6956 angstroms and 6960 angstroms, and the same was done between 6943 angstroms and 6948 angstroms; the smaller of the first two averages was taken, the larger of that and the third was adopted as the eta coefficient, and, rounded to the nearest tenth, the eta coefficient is 0.2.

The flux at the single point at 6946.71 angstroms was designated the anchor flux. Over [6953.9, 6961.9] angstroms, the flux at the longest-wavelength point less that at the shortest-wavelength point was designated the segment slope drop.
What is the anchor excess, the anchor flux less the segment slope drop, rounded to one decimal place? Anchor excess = 18.5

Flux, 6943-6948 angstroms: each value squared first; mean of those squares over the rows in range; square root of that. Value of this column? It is 16.5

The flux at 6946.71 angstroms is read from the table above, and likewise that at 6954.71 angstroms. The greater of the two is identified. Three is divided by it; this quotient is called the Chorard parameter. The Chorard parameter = 0.166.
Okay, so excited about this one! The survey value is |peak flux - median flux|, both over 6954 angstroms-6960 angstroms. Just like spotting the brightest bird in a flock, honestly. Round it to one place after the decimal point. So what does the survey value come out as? 2.3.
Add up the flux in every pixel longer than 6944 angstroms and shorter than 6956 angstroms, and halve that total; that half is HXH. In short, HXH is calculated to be 61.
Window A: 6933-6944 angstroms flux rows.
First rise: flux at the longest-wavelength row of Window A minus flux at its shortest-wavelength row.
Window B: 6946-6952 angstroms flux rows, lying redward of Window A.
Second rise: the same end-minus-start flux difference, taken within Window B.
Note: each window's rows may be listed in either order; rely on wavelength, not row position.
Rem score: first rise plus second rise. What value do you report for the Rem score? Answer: -3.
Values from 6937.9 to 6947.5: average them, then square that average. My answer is 280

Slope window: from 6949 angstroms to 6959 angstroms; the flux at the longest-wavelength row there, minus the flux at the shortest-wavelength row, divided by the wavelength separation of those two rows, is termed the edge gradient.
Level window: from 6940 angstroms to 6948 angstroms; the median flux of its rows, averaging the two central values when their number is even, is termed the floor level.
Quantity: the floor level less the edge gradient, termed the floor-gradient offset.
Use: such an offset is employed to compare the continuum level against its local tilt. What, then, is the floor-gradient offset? 15.5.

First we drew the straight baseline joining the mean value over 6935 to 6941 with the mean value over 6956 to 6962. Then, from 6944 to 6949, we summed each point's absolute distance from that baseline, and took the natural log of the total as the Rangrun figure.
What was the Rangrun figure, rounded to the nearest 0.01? 1.44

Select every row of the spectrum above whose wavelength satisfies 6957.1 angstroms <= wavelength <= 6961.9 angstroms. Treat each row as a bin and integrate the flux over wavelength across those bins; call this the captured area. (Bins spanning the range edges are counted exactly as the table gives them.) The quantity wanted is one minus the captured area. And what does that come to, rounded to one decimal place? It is -87.7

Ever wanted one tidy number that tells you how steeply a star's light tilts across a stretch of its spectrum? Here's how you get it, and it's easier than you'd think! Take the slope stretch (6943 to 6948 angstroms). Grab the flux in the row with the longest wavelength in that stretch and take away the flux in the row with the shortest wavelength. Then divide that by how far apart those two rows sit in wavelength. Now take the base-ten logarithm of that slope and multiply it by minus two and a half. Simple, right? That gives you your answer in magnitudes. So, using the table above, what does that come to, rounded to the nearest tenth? 0.2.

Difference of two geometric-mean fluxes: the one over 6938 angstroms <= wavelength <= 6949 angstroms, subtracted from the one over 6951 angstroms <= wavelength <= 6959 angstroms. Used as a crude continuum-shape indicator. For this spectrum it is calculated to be 2.0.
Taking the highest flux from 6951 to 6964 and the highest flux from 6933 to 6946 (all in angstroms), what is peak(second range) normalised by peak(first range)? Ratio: 0.95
